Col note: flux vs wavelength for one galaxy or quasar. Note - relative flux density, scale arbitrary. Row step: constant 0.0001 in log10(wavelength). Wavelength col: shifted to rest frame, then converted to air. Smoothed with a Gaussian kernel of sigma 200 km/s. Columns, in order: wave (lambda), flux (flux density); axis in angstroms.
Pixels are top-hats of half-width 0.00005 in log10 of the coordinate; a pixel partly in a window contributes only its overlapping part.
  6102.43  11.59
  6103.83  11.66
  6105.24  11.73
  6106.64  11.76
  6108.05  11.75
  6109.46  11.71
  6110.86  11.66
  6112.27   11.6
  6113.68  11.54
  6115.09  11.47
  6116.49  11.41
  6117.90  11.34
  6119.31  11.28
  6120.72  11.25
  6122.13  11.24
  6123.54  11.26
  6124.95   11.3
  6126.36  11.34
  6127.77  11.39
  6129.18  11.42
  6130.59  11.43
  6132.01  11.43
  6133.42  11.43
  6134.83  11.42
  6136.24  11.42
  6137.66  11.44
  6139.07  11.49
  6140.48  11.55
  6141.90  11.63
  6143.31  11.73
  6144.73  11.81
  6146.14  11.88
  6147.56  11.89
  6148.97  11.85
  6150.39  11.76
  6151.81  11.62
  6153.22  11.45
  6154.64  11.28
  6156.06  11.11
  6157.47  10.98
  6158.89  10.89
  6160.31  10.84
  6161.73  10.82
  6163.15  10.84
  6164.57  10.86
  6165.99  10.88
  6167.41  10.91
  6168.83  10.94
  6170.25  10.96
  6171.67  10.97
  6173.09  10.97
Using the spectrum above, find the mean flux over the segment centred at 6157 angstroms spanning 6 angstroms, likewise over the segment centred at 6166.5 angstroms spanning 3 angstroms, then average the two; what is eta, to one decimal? 11.0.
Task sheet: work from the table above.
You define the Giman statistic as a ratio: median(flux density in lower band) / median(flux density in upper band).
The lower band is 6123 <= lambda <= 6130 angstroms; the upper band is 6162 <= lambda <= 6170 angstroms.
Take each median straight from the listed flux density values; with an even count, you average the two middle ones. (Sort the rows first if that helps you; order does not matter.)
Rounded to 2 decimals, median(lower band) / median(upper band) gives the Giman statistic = 1.04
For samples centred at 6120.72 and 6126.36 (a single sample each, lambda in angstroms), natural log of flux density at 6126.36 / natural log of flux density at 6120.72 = 1.00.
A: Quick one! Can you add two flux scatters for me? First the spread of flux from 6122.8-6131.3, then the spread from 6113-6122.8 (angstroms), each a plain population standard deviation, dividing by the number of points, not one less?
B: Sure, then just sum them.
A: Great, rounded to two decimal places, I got 0.17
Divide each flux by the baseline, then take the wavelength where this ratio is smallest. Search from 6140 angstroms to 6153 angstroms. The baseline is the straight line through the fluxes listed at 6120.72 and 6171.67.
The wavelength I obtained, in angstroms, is 6140.48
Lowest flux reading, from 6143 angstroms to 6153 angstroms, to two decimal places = 11.62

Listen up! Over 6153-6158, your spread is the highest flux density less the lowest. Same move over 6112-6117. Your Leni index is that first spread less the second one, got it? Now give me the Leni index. 0.28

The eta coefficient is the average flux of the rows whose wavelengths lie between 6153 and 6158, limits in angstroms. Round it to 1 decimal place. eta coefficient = 11.2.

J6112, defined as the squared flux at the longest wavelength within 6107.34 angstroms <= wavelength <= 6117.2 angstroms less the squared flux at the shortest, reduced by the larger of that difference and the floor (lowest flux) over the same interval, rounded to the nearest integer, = -19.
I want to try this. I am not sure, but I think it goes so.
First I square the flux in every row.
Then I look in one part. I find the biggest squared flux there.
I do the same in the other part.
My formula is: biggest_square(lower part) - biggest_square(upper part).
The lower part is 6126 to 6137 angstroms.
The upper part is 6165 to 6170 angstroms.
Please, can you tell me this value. 11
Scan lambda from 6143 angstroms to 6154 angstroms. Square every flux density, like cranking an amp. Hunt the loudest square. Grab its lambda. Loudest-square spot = 6147.56 angstroms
